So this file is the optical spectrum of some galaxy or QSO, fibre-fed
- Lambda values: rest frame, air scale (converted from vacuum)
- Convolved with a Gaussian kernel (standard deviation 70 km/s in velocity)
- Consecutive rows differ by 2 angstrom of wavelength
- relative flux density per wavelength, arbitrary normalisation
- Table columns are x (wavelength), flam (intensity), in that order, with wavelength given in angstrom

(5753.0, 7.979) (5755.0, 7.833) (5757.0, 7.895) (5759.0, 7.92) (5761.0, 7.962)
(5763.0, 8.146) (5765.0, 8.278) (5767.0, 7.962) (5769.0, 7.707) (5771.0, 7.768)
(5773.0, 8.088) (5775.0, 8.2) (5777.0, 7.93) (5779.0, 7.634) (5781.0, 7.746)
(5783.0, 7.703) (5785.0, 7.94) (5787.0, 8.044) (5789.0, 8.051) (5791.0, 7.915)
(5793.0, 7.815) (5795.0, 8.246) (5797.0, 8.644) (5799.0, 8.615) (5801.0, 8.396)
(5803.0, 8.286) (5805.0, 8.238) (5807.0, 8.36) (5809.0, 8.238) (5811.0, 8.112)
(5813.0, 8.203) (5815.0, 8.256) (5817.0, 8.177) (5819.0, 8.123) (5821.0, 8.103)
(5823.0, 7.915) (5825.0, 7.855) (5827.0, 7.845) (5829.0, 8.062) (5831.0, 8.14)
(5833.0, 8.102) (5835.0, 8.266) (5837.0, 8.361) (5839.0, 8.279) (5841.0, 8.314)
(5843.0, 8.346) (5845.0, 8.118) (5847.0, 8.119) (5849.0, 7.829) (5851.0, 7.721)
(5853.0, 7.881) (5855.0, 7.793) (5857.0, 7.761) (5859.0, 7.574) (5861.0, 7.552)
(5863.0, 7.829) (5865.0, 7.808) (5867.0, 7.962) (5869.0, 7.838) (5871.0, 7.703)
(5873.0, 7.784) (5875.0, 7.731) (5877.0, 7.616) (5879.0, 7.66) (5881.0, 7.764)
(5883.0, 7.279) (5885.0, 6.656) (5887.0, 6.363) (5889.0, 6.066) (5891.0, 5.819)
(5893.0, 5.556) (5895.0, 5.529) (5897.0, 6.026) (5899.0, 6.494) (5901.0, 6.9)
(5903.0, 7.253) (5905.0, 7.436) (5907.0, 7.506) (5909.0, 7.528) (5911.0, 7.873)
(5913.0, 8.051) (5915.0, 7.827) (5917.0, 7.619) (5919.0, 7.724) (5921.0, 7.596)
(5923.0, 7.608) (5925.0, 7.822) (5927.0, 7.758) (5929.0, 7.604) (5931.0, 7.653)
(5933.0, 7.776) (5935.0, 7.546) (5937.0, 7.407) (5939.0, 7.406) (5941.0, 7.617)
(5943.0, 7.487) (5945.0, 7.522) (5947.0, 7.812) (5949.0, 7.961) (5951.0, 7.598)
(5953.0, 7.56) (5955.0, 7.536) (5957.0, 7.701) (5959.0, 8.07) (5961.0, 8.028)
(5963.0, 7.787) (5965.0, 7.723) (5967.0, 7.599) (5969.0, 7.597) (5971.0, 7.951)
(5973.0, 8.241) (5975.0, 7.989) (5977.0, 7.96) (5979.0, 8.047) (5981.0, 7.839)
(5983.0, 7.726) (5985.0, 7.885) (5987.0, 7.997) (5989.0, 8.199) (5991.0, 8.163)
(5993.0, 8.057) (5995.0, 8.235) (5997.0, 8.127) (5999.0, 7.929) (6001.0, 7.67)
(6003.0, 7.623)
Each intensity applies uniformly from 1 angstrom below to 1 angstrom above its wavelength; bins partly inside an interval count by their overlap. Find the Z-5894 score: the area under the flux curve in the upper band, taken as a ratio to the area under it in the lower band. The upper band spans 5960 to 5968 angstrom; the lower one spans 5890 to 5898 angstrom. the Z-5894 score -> 1.36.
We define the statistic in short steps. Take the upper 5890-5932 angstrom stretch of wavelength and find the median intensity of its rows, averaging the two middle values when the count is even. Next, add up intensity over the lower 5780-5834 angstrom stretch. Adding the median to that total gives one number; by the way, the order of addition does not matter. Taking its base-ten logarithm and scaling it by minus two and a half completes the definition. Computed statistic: -5.9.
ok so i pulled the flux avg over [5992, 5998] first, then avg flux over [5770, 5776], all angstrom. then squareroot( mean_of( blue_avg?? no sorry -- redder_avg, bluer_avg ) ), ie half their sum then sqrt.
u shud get 2.84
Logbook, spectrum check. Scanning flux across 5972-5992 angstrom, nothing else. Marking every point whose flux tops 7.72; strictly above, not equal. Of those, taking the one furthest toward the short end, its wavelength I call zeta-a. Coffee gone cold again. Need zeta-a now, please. 5973.0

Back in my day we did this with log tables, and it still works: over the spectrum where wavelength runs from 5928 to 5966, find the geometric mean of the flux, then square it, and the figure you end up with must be 58.8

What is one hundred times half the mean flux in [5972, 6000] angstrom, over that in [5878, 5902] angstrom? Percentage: 61.7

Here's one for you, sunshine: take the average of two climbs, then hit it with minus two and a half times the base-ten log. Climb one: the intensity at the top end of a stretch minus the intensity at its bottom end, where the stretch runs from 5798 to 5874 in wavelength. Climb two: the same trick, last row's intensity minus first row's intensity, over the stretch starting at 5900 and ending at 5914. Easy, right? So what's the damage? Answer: 2.0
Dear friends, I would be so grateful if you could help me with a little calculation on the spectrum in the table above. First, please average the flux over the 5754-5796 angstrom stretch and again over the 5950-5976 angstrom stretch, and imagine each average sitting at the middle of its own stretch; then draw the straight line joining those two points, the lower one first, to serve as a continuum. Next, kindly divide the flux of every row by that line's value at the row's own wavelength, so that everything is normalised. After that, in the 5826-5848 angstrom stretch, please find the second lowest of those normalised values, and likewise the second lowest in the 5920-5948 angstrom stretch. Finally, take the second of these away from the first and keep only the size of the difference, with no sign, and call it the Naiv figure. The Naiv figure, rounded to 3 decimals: 0.073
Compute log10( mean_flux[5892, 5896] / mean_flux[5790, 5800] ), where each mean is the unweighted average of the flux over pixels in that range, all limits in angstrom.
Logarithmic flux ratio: -0.17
